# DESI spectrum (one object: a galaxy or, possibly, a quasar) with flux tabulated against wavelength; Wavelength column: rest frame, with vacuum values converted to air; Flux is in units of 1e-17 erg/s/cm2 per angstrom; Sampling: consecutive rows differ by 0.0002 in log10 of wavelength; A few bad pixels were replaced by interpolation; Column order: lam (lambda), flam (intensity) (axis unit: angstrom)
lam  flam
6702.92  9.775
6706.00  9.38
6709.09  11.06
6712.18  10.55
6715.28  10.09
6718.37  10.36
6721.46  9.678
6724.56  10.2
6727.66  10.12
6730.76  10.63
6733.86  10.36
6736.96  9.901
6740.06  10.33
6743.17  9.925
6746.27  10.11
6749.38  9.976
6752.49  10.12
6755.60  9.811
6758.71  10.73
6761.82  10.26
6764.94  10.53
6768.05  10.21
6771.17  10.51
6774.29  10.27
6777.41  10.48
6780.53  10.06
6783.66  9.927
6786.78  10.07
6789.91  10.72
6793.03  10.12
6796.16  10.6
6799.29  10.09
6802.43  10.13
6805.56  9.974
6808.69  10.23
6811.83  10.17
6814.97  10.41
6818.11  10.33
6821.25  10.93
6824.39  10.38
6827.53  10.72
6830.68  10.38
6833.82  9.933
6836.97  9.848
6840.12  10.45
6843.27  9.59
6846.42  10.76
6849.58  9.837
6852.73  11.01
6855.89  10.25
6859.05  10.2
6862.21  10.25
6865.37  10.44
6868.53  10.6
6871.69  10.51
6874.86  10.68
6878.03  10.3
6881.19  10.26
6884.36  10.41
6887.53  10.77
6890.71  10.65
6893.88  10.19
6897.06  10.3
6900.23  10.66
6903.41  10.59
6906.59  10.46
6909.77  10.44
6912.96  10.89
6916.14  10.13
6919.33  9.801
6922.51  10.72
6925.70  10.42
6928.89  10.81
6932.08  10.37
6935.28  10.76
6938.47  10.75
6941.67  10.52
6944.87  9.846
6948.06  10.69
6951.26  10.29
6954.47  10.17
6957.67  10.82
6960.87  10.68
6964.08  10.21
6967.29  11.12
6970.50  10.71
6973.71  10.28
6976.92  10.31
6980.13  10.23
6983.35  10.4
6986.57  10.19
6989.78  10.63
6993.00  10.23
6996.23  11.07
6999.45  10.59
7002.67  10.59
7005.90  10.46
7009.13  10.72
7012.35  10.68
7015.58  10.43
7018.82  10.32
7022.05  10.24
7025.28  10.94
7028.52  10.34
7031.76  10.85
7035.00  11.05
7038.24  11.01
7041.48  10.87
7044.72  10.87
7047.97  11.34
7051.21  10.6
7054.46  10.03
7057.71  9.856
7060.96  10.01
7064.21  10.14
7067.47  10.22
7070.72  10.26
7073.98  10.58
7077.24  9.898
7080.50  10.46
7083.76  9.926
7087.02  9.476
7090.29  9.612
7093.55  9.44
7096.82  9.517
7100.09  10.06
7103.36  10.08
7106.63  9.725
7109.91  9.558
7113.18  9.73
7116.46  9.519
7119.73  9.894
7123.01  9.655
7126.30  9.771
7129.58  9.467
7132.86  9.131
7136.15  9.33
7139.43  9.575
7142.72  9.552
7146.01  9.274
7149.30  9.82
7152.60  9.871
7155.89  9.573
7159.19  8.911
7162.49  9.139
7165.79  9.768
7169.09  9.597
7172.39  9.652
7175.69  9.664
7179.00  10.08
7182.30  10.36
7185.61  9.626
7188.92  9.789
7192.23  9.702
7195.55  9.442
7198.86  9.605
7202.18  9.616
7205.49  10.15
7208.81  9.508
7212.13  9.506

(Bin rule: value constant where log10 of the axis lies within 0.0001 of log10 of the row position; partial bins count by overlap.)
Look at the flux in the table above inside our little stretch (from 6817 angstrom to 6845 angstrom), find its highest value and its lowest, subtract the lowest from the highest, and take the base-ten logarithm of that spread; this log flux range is 0.13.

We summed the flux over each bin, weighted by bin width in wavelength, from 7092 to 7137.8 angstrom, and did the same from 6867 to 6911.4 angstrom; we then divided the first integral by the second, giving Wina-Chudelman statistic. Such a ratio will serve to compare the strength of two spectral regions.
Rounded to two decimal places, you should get 0.95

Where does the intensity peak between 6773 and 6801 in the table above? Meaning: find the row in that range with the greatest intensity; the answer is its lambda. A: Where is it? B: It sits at 6789.91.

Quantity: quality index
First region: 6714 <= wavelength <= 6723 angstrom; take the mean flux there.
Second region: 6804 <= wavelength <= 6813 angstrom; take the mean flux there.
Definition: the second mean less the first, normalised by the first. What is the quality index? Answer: 0.01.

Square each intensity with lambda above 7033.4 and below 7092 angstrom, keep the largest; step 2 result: 129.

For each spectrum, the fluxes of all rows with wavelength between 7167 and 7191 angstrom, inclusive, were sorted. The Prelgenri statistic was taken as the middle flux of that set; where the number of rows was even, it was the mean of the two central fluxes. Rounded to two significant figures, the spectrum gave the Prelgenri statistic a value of 9.7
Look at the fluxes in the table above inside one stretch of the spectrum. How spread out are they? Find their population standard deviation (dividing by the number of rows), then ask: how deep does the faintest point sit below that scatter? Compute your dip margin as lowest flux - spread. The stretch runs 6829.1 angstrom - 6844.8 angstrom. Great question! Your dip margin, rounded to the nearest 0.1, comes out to 9.3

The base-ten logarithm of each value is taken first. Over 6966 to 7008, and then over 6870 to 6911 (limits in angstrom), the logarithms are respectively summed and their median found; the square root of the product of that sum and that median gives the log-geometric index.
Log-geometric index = 3.68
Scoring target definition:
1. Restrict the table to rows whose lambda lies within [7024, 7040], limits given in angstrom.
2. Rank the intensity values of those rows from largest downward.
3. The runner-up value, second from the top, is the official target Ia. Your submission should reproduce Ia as 11.01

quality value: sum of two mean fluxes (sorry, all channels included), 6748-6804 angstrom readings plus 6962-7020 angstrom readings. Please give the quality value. 20.8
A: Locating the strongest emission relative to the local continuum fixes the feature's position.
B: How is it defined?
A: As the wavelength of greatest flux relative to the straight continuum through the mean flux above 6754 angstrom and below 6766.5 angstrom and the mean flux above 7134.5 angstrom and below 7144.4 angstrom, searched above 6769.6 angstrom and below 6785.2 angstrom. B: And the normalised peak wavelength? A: 6771.17 angstrom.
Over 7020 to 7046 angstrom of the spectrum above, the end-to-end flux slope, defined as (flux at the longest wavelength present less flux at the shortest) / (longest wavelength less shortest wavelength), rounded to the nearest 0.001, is 0.028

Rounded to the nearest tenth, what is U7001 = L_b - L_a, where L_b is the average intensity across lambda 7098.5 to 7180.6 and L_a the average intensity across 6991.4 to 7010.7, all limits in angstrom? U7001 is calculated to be -1.0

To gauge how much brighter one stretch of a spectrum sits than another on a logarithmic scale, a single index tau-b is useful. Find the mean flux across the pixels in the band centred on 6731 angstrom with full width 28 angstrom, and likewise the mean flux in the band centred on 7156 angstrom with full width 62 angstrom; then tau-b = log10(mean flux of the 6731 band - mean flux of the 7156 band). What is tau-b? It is -0.24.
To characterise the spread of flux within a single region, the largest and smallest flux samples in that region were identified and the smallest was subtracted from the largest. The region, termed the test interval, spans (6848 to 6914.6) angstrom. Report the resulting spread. 1.17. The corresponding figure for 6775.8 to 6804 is 0.79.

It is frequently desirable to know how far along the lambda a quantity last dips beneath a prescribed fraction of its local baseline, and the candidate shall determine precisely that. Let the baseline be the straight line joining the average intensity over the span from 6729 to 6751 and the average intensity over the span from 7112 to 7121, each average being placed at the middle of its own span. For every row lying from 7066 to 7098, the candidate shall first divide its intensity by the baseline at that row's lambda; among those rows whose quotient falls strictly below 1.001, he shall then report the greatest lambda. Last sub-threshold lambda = 7096.82 angstrom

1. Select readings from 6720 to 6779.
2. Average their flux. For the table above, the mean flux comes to 10.2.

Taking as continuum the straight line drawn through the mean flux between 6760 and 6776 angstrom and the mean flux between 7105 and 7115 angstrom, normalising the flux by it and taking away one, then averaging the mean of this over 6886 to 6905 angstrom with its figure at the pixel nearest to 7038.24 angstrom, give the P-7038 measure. 0.082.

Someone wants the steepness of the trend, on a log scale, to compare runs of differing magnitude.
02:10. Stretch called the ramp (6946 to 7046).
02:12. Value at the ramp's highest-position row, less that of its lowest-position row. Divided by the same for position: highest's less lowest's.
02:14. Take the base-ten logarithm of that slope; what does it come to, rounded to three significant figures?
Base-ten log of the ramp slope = -2.73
